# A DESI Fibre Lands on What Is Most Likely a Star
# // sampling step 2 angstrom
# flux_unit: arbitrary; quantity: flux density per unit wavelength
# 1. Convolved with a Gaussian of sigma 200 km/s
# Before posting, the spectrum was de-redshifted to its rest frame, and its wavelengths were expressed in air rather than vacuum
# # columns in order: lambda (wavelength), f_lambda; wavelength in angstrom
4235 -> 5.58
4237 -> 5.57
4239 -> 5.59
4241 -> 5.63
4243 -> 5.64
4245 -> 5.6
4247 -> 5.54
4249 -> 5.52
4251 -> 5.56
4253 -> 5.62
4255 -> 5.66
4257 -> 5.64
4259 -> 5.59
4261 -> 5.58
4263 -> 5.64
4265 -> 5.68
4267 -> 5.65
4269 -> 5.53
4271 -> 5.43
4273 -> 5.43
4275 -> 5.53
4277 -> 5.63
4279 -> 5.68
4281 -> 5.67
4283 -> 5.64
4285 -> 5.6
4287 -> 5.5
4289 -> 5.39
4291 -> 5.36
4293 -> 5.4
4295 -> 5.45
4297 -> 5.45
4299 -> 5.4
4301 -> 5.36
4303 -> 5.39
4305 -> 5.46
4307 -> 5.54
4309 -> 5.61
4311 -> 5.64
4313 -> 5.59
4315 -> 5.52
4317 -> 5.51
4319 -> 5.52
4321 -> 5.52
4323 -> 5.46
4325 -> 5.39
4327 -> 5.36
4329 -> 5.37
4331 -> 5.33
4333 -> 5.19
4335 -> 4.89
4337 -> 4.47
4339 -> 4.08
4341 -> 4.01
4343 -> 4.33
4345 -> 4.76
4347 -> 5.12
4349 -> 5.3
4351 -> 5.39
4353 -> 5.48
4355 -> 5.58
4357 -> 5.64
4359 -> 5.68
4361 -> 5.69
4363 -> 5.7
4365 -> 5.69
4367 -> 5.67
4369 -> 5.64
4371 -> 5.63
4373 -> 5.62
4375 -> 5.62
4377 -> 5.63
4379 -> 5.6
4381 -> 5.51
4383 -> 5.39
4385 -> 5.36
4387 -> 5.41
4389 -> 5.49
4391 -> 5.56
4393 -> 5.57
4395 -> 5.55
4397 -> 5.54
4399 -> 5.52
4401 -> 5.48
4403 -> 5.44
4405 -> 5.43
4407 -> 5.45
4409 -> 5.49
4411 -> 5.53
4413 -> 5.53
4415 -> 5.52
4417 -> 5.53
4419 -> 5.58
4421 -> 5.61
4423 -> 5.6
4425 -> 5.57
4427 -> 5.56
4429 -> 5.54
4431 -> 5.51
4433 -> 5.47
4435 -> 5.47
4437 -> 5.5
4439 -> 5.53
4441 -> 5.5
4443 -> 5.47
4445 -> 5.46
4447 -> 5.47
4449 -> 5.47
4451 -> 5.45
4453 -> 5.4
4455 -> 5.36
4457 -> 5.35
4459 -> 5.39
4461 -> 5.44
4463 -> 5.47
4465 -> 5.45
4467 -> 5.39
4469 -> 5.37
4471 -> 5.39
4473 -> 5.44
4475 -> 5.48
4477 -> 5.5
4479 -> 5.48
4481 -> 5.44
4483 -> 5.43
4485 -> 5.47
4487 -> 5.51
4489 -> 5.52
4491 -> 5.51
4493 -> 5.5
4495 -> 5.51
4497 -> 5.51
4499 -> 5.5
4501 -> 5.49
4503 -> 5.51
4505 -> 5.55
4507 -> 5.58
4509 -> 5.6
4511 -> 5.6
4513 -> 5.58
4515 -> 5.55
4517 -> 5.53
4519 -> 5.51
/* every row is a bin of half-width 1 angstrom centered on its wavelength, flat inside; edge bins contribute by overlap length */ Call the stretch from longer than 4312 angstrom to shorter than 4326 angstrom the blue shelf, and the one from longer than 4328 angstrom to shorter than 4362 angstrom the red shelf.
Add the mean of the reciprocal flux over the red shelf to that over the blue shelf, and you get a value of 0.381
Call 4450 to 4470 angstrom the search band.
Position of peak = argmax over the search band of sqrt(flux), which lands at 4463 angstrom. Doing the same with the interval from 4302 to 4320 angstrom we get 4311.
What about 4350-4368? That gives 4363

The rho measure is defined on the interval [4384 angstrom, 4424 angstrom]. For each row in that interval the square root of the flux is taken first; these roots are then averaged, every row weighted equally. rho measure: 2.347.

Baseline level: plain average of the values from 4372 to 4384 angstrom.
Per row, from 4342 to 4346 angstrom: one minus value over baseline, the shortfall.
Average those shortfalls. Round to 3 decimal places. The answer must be 0.183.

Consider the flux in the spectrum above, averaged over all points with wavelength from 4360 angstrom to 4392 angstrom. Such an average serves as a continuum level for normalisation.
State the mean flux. 5.58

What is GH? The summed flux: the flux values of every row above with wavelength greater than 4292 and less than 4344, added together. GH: 136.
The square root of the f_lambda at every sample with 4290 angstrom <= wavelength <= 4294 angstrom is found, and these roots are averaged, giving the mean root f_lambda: 2.32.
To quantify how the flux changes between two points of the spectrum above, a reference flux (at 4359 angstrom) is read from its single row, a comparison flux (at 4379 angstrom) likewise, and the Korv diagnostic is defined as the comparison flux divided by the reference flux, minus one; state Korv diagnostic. -0.014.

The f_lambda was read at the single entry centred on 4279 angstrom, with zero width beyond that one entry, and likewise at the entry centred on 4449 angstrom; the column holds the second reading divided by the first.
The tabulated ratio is 0.96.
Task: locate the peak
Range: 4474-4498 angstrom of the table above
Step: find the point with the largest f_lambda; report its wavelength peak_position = 4489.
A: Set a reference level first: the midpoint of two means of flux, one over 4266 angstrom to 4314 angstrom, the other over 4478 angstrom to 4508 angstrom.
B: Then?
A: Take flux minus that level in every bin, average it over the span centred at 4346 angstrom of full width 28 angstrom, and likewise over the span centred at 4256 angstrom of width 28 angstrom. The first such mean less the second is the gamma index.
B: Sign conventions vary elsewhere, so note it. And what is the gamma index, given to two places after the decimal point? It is -0.61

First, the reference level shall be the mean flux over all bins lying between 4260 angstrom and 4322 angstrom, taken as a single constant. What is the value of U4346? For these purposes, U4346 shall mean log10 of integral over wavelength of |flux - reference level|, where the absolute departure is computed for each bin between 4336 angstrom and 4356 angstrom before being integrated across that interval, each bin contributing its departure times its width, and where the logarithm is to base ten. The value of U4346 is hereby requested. 1.14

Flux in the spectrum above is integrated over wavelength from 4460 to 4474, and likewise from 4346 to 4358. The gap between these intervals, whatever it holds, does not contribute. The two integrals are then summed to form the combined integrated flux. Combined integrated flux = 140.9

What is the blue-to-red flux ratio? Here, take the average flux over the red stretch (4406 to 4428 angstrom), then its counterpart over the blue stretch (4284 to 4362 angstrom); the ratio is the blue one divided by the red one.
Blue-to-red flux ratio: 0.96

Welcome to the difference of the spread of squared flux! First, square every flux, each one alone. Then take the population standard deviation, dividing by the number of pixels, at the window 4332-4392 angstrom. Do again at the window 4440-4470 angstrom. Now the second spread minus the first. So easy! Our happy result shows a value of -4.3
